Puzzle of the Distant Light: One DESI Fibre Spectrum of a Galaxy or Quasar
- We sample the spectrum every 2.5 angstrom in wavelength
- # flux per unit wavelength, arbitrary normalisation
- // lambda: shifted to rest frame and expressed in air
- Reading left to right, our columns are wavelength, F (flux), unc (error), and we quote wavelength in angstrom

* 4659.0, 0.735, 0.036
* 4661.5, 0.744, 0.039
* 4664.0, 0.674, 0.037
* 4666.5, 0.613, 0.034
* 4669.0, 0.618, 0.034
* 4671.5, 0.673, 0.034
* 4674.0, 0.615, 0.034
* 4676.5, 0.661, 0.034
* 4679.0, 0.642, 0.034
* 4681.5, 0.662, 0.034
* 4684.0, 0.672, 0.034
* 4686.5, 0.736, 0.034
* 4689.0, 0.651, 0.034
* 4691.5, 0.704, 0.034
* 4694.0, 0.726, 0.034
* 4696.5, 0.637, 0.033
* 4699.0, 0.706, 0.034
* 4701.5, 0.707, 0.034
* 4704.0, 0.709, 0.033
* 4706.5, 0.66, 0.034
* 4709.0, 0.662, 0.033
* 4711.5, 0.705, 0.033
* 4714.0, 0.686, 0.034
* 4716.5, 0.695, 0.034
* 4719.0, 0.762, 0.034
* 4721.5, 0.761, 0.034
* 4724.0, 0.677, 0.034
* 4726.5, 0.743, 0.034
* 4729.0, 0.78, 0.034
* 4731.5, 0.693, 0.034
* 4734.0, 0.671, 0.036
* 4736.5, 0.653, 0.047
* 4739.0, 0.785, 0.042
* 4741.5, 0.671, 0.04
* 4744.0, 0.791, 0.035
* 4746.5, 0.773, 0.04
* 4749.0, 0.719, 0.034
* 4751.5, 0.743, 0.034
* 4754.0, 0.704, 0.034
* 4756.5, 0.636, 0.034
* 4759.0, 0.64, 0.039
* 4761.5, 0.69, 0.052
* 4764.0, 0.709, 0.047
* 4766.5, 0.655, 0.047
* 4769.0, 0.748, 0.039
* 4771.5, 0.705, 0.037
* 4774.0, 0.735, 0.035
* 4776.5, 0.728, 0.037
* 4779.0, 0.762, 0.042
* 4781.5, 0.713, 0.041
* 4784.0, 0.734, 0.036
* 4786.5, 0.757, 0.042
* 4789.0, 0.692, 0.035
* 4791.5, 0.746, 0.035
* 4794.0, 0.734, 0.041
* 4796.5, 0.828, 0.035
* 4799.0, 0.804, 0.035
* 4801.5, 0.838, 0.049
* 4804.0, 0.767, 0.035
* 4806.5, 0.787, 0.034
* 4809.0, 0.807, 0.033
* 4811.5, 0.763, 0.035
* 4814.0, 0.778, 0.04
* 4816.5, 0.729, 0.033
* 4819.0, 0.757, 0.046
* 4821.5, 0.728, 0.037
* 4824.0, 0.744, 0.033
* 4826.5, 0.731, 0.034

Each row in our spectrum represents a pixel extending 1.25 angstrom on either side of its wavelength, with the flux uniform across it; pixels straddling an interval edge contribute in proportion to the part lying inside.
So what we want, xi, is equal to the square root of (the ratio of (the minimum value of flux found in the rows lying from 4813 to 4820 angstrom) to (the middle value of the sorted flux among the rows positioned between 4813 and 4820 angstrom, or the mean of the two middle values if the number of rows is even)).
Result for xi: 0.981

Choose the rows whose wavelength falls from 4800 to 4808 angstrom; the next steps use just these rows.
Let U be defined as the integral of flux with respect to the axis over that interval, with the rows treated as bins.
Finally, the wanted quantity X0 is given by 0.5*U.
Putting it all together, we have 3.19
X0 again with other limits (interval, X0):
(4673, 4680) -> 2.24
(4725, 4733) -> 2.94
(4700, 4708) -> 2.77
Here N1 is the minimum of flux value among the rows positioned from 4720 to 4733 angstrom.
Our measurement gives 0.677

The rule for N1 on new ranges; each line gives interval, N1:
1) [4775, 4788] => 0.713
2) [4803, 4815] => 0.763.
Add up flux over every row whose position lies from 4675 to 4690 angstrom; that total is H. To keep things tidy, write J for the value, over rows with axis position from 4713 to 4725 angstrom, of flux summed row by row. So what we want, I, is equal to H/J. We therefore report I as 1.12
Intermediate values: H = 4.0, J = 3.6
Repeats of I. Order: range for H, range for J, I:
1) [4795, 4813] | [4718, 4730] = 1.50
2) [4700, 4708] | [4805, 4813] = 0.88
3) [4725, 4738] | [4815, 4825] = 1.20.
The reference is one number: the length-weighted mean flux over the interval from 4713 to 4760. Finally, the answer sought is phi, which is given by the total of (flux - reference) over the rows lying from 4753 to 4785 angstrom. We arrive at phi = -0.1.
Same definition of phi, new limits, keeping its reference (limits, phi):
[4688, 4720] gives -0.3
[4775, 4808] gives 0.6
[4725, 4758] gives 0.1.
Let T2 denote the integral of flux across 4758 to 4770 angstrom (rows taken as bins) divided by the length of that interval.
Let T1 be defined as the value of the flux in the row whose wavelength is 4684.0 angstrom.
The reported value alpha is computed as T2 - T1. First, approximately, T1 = 0.672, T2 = 0.688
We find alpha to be 0.016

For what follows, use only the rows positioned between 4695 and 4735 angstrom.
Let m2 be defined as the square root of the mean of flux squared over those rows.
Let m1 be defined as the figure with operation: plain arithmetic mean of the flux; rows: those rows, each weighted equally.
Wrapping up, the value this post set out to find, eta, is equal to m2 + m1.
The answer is 1.41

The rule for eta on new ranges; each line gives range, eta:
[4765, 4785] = 1.45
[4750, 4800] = 1.45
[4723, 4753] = 1.45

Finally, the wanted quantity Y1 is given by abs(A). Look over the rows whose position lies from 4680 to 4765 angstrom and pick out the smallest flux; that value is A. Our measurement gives 0.64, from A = 0.636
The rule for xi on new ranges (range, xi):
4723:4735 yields 0.984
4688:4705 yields 0.950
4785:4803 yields 0.956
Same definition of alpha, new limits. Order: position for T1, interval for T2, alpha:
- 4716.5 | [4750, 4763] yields -0.011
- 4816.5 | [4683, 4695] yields -0.031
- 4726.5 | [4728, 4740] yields -0.029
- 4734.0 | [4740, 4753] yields 0.069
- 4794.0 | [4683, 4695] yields -0.036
